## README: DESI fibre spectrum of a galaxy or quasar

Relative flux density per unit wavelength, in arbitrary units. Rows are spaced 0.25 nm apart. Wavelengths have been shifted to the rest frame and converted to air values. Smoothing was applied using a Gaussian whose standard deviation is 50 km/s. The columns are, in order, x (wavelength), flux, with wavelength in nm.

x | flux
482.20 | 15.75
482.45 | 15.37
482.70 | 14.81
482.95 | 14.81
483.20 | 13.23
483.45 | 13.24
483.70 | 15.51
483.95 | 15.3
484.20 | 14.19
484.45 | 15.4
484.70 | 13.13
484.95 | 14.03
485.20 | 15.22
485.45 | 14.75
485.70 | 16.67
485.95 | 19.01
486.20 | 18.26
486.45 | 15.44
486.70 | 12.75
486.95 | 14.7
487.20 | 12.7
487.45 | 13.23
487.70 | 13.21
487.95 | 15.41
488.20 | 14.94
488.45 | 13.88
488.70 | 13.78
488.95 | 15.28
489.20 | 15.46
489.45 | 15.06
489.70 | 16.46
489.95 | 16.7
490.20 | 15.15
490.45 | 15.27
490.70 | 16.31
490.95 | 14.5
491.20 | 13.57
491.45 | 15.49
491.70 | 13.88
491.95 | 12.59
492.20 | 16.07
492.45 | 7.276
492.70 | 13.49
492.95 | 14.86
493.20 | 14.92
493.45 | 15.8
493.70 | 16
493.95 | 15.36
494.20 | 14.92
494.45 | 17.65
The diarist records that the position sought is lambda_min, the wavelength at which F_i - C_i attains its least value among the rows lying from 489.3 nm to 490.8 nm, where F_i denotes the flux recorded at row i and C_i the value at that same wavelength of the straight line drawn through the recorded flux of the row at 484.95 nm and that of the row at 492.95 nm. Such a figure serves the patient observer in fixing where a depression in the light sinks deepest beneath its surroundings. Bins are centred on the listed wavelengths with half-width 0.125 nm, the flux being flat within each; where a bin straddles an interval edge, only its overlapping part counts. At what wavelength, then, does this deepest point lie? 489.45 nm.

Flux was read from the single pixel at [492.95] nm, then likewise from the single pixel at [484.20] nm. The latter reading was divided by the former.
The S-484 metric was 1.0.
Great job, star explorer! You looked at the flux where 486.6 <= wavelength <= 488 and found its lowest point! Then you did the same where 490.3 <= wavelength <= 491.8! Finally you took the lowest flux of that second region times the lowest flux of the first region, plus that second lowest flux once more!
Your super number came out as 186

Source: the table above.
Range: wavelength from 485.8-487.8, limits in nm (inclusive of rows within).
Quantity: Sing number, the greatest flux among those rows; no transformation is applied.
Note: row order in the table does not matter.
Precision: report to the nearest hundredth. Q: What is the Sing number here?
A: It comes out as 19.01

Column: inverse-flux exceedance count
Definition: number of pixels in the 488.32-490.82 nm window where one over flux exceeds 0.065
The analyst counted 6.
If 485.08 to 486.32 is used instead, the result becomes 2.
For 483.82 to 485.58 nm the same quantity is 6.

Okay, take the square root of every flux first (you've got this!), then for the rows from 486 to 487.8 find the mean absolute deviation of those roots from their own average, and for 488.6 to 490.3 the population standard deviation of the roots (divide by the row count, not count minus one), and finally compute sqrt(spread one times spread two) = 0.152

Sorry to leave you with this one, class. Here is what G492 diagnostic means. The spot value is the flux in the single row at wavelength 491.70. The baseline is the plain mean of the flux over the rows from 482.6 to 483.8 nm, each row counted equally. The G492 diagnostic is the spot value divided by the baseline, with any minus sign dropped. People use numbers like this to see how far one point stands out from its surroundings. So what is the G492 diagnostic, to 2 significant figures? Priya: 0.97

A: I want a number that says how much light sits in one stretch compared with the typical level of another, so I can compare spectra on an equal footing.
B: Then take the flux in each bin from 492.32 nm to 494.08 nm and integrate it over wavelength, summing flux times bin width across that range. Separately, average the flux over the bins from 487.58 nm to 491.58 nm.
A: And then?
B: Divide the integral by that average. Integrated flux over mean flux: 1.6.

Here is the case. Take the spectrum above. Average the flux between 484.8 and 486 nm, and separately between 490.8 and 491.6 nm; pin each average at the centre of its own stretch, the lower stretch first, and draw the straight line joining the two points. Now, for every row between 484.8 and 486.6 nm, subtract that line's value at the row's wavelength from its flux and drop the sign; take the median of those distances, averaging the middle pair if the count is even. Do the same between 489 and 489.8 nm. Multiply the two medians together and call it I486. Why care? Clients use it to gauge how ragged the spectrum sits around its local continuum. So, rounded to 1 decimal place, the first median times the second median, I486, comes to 0.5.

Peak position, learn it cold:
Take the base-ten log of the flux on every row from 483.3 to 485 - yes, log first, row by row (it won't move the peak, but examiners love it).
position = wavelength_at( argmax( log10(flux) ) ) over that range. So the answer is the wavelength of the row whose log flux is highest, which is 483.70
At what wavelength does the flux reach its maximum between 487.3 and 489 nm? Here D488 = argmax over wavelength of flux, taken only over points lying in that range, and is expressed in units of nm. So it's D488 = 487.95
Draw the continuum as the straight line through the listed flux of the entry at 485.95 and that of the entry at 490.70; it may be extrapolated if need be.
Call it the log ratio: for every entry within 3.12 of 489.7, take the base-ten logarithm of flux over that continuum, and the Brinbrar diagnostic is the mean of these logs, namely -0.076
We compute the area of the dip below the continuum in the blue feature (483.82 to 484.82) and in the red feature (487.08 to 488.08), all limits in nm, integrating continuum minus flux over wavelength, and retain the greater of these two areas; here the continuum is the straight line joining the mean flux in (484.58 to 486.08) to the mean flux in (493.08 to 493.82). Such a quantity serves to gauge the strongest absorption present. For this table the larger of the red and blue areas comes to 1.86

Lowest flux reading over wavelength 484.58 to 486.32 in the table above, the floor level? 13.13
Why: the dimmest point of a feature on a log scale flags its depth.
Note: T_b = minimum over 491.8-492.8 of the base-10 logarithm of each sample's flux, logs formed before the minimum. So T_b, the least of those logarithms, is 0.86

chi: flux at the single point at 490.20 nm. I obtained 15.15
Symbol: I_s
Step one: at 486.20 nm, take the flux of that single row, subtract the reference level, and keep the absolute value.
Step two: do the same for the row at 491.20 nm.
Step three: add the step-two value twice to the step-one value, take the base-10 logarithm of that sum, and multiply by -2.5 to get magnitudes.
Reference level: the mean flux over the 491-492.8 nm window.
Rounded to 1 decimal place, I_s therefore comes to -1.9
